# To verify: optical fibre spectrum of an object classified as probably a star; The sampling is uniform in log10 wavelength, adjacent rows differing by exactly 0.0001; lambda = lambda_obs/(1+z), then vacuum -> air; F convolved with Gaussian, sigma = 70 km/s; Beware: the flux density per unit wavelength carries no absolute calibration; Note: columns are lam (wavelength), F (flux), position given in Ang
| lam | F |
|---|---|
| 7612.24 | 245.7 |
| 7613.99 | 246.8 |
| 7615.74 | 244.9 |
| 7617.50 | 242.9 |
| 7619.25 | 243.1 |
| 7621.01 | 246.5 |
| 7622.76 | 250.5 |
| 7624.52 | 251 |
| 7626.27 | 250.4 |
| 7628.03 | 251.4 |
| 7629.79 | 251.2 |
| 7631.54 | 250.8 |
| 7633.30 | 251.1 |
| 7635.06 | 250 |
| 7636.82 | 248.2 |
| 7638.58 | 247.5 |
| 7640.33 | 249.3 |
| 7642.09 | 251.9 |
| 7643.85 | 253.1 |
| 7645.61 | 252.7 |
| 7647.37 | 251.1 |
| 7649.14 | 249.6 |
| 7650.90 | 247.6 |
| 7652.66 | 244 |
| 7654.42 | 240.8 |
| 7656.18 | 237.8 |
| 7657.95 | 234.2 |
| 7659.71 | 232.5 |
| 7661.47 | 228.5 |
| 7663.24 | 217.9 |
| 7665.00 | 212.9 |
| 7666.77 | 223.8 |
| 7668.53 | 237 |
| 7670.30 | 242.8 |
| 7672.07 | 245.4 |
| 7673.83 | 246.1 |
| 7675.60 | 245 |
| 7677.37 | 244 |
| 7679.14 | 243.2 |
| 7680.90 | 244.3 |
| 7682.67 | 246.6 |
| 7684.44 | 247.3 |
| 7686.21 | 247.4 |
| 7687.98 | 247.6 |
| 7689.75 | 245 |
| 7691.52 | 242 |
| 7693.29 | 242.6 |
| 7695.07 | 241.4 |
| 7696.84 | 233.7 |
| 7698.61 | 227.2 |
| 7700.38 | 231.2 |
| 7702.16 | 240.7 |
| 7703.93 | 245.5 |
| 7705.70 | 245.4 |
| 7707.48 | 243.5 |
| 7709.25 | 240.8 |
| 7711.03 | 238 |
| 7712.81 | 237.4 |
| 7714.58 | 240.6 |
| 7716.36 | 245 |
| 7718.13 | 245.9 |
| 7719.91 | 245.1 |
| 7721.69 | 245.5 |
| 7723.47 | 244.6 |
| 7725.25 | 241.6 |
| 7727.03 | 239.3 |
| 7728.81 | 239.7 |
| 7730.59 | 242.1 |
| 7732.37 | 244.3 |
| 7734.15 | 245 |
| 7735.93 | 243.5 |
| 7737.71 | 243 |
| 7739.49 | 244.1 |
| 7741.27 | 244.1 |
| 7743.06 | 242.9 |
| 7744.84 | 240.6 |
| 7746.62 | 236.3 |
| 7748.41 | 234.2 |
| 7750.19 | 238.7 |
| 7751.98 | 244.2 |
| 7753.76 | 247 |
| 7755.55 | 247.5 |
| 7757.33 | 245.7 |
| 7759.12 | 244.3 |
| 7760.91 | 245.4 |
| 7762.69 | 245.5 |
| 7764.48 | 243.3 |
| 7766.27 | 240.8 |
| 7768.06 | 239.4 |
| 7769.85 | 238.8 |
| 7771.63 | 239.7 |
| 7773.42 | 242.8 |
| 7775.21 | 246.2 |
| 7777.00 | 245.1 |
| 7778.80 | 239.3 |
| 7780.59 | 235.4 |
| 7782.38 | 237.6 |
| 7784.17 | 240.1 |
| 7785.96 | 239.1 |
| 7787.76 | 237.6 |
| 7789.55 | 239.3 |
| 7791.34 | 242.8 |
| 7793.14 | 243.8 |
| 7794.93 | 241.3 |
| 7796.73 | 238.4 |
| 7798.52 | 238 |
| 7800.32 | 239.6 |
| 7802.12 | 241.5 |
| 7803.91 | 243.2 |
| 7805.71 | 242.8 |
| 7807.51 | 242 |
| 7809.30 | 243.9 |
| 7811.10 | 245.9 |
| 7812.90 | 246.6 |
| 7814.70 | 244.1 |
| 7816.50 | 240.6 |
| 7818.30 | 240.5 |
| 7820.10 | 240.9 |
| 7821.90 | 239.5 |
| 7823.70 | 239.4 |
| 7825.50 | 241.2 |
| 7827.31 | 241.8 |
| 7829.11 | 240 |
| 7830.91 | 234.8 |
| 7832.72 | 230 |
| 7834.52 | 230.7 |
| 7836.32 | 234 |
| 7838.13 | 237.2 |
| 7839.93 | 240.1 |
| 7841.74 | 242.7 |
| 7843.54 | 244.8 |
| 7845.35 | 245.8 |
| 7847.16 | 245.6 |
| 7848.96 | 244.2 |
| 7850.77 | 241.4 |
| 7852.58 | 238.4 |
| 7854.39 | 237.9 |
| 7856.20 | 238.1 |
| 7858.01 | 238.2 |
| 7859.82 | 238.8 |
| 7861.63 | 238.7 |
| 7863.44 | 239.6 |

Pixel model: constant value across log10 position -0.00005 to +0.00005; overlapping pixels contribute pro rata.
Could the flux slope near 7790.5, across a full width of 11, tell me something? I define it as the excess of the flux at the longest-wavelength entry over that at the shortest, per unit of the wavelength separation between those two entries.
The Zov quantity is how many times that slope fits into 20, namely 82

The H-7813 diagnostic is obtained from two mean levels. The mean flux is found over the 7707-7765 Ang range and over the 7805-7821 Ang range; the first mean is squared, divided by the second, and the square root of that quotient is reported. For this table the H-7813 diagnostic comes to 15.57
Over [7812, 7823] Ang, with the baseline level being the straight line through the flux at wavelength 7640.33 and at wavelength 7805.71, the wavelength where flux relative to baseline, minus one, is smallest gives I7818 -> 7821.90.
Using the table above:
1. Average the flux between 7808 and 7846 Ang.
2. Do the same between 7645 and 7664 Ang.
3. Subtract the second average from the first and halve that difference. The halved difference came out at 0.3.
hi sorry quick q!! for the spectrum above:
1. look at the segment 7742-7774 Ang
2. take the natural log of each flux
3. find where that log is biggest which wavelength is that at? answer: 7755.55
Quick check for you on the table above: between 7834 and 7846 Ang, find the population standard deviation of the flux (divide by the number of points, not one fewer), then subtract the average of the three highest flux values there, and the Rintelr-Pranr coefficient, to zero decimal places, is -239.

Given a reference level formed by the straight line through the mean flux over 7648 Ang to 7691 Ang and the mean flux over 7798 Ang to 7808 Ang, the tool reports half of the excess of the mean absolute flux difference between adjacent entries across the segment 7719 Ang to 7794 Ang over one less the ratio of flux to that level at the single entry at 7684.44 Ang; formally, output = 1.01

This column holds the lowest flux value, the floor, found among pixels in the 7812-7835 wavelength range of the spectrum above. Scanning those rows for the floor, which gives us 230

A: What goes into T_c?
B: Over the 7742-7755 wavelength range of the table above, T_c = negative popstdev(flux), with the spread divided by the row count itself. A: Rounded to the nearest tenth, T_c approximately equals -4.2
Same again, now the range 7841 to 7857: -3.1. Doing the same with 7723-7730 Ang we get -2.1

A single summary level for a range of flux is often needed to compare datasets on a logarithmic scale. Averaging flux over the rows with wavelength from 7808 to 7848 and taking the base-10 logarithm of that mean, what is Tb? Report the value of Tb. 2.381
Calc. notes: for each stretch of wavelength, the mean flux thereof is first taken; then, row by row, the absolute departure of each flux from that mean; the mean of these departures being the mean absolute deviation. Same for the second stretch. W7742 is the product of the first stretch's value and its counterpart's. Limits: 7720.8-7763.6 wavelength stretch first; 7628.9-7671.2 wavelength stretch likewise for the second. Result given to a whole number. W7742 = 24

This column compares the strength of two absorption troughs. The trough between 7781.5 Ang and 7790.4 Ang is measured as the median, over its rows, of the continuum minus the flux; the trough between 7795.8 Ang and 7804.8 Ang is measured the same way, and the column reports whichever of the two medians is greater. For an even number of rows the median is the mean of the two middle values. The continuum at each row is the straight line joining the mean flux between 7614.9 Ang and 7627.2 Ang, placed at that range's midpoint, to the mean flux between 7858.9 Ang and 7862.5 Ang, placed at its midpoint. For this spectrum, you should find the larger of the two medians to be 2.2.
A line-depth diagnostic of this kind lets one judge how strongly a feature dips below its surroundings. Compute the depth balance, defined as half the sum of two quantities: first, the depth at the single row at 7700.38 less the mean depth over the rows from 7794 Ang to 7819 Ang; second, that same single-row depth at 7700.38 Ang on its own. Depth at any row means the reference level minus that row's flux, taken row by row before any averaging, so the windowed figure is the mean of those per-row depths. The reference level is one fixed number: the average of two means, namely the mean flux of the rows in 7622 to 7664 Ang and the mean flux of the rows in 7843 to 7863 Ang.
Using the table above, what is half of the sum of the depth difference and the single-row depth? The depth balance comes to 11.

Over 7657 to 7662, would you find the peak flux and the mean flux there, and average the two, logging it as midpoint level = 233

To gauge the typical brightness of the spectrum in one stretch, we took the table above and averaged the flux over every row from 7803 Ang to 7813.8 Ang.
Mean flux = 244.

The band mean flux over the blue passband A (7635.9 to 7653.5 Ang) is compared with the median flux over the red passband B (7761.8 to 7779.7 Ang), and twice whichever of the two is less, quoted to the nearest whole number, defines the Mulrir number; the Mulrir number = 484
